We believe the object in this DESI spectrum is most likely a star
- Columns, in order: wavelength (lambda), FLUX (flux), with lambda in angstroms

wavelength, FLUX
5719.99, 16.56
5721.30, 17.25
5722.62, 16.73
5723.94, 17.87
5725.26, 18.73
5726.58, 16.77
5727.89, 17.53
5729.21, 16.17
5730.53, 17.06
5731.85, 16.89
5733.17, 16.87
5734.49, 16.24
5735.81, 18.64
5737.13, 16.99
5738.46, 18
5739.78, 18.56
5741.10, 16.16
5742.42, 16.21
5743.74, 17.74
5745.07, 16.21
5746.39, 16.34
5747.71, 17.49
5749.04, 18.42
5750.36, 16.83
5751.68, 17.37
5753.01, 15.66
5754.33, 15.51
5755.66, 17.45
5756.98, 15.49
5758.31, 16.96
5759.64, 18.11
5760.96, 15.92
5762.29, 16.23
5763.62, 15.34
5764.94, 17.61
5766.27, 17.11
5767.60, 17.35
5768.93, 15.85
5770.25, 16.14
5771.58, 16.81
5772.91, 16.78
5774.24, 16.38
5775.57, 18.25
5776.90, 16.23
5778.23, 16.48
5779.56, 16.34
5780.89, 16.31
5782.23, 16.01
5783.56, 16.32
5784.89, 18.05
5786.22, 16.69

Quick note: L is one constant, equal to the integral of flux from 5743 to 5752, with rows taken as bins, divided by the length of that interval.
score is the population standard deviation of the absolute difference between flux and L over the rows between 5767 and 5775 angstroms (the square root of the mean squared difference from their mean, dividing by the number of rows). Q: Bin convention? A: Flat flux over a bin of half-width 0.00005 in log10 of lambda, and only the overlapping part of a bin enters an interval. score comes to 0.41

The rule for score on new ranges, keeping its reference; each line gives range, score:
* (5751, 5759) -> 0.71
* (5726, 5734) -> 0.28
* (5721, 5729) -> 0.47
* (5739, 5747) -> 0.24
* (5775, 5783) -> 0.15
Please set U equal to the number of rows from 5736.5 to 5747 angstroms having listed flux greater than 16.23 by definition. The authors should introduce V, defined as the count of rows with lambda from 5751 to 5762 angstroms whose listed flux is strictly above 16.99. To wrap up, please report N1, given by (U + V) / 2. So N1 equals 4.0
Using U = 5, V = 3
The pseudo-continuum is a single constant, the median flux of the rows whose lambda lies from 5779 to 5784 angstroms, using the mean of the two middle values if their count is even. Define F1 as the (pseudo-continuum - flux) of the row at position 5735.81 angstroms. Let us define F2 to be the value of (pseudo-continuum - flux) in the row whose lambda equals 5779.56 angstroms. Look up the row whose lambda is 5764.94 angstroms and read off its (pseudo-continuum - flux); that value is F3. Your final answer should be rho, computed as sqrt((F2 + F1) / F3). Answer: 1.3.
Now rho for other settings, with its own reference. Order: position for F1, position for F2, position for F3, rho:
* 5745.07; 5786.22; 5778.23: 1.3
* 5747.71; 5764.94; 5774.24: 6.2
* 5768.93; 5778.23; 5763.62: 0.6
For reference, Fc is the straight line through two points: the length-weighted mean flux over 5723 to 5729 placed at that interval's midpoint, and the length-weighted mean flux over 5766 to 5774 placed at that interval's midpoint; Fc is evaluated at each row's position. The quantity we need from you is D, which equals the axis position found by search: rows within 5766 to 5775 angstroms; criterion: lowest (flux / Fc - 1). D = 5768.93 angstroms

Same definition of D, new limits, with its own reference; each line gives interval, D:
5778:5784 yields 5782.23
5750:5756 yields 5754.33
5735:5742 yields 5741.10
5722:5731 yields 5729.21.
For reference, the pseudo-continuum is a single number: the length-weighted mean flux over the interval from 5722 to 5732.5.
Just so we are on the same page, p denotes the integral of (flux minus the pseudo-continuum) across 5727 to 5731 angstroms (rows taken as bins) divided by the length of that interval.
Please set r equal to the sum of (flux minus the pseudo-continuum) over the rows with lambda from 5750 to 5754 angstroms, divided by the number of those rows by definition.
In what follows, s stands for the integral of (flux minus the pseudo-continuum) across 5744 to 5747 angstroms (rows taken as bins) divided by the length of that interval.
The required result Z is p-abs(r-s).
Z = -0.5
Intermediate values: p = -0.3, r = -0.60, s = -0.75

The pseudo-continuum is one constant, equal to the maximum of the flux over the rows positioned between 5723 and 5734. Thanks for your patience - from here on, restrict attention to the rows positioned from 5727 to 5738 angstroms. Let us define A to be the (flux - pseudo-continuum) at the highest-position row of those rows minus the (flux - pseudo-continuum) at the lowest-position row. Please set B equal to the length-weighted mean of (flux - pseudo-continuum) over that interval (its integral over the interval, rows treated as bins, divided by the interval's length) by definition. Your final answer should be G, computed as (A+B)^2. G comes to 4.9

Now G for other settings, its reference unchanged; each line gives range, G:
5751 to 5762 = 13.2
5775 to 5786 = 4.8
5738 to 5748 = 4.8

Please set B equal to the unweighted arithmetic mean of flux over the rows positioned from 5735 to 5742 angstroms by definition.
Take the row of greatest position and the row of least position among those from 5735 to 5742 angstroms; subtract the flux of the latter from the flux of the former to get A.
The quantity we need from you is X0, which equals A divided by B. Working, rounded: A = -2.5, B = 17.7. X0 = -0.14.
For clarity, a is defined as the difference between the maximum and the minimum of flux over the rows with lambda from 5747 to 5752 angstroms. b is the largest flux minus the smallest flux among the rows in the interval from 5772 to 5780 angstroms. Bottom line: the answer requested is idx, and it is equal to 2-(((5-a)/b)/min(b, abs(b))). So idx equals 1.16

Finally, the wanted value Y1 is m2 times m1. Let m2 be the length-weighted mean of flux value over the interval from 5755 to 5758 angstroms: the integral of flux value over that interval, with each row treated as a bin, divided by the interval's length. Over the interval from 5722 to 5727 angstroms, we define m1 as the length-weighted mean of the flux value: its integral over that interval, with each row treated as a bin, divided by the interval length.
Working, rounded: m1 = 17.5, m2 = 16.5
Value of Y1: 290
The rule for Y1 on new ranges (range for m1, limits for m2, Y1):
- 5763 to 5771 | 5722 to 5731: 287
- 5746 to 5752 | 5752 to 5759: 282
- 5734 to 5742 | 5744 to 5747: 286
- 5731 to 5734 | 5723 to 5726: 305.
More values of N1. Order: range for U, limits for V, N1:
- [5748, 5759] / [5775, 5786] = 3.5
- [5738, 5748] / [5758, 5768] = 4.5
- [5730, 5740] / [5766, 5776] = 5.5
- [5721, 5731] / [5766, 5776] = 5.0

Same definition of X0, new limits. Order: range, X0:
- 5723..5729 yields -0.02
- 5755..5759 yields -0.03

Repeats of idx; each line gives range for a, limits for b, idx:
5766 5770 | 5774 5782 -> 1.14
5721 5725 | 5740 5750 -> 1.24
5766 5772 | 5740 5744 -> 0.60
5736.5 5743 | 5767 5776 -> 1.55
